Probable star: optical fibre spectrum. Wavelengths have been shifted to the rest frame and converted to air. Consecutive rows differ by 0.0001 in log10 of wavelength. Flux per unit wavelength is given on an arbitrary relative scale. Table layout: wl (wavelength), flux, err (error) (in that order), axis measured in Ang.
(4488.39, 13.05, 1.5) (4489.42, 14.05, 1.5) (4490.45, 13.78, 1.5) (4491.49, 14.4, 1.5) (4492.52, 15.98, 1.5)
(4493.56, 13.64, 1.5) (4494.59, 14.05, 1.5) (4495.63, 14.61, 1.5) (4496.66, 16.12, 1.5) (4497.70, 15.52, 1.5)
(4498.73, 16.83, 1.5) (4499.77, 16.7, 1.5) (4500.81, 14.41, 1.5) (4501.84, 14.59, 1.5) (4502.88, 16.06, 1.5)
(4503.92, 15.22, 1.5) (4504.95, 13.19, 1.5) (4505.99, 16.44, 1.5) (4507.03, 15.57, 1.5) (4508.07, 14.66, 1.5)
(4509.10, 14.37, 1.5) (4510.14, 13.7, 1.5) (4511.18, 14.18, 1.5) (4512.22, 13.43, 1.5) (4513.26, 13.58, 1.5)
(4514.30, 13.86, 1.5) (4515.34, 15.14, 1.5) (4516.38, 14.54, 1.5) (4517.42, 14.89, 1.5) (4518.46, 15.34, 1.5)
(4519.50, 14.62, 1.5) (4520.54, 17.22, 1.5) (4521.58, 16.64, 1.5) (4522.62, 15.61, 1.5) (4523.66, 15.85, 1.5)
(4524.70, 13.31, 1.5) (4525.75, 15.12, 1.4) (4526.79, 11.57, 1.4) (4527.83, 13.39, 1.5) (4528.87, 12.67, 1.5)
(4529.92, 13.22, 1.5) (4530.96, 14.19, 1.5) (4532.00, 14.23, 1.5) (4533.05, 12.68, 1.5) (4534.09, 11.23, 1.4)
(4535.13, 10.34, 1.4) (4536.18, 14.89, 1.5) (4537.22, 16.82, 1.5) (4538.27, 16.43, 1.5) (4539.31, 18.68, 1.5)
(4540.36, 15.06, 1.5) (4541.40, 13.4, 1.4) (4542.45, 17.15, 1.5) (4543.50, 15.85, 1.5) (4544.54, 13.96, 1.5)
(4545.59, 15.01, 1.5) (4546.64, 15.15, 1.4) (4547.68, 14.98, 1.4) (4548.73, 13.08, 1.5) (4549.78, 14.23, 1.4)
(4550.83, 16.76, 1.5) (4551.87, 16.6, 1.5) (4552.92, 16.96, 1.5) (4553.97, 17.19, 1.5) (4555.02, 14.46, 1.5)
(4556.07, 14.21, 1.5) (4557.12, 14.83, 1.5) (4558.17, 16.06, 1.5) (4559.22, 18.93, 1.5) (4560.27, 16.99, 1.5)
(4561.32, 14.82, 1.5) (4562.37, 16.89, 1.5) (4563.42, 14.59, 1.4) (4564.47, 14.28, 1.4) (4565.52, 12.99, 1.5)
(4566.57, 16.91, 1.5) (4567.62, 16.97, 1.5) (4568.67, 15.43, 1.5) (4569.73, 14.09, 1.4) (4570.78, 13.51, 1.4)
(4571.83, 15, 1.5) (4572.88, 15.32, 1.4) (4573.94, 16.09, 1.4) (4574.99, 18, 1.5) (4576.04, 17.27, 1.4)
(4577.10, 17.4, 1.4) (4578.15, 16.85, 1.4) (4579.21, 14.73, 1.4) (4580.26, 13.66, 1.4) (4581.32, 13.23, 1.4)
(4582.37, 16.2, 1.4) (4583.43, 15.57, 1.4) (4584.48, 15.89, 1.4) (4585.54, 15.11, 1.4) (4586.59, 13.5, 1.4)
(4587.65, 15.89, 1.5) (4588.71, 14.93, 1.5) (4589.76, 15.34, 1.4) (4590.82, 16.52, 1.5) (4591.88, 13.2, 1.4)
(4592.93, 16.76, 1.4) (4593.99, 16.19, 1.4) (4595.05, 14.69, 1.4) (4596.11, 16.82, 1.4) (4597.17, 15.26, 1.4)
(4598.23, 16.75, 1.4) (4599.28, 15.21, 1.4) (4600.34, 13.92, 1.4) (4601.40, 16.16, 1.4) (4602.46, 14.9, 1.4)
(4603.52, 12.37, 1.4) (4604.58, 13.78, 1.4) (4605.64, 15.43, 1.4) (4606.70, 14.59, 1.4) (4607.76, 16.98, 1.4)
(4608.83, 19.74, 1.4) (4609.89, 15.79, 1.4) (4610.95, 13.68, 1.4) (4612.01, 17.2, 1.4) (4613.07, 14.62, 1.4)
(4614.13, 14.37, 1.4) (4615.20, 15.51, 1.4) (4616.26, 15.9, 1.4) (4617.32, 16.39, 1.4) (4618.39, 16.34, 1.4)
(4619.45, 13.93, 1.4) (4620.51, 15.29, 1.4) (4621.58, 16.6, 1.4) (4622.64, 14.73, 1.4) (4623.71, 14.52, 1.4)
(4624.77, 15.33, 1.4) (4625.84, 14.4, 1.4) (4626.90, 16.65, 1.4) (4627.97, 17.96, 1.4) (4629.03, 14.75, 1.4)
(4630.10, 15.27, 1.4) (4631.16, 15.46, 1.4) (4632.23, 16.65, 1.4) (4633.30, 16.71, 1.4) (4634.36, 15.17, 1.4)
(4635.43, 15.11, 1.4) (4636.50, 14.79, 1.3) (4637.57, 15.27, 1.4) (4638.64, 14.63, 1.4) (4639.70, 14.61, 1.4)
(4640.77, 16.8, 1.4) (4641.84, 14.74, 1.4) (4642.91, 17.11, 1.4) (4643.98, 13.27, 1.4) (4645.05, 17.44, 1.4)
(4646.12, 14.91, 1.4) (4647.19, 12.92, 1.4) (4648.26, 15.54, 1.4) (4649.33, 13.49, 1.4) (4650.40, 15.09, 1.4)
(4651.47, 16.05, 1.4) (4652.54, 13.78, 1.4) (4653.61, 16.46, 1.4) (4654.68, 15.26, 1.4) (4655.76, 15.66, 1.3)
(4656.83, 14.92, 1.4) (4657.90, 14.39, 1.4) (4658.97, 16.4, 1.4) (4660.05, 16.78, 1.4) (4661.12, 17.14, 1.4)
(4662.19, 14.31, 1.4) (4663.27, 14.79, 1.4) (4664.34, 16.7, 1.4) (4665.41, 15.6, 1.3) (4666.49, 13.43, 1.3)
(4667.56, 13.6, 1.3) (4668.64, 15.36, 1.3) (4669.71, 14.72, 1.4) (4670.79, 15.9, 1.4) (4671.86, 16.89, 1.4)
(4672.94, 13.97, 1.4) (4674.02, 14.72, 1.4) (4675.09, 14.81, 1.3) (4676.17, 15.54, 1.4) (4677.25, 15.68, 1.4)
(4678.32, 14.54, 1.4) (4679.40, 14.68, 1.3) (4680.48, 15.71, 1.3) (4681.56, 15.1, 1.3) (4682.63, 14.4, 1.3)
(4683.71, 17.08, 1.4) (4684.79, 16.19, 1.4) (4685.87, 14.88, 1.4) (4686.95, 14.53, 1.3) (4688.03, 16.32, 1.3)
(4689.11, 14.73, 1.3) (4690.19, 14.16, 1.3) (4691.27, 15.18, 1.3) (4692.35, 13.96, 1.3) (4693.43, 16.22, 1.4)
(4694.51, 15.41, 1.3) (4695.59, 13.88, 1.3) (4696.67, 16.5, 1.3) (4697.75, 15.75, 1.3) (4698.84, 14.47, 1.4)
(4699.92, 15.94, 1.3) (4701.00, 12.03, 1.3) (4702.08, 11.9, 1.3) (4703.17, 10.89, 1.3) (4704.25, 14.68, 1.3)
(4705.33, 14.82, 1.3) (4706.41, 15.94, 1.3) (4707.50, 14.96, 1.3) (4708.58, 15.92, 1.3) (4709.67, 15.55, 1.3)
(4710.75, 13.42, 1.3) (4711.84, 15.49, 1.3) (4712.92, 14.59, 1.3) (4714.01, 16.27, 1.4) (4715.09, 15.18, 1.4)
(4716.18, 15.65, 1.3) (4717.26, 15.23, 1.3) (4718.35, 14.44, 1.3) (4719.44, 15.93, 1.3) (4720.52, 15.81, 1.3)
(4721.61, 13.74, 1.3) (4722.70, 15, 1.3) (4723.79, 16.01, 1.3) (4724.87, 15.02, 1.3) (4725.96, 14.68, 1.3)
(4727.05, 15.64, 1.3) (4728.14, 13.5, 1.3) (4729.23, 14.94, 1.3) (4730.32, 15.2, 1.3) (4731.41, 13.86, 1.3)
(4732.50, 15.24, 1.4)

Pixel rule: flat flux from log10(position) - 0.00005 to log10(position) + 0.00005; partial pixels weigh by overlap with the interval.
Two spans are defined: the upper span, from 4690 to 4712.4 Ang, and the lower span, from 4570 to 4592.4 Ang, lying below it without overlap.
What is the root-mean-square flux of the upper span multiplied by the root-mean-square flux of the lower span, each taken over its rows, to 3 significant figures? 227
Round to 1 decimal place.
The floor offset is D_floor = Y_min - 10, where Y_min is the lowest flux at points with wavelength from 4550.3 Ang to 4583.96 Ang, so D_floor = 3.0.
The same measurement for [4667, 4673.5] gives 3.6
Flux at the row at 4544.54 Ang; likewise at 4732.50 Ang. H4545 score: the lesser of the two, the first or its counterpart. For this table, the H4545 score 14.0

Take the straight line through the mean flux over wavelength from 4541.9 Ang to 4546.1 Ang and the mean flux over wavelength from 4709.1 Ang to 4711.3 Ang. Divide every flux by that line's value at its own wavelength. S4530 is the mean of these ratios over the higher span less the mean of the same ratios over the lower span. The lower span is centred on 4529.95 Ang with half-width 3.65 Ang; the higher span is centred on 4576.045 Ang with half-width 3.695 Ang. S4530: 0.24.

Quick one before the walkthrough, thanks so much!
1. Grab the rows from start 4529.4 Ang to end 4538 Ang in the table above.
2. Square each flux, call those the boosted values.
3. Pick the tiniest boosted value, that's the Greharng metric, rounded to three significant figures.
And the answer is 107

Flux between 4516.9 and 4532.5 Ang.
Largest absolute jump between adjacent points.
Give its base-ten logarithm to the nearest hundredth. 0.55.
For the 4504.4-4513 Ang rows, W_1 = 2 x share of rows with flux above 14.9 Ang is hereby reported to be 0.50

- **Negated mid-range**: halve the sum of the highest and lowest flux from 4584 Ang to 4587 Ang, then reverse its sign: -14.7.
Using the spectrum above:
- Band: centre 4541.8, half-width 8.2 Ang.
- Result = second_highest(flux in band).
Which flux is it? 17.15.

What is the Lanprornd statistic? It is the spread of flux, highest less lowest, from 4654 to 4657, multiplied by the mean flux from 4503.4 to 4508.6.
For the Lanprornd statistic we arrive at 11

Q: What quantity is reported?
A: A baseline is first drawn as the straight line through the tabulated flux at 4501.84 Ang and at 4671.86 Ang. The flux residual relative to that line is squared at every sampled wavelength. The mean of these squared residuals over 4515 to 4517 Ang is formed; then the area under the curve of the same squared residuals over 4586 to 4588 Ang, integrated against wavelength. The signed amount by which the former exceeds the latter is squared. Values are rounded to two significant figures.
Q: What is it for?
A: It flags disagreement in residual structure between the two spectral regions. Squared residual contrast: 27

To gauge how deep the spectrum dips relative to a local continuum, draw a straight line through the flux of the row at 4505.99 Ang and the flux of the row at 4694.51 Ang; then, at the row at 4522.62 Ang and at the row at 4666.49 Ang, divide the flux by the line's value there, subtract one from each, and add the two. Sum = -0.18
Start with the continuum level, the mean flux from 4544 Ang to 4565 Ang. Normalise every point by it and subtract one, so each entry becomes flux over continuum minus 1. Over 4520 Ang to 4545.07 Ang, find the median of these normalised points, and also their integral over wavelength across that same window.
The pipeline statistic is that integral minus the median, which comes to -1.5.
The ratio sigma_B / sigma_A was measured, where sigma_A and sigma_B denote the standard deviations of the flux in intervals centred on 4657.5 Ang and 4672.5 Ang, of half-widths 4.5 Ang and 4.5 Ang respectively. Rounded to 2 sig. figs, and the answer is 0.92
